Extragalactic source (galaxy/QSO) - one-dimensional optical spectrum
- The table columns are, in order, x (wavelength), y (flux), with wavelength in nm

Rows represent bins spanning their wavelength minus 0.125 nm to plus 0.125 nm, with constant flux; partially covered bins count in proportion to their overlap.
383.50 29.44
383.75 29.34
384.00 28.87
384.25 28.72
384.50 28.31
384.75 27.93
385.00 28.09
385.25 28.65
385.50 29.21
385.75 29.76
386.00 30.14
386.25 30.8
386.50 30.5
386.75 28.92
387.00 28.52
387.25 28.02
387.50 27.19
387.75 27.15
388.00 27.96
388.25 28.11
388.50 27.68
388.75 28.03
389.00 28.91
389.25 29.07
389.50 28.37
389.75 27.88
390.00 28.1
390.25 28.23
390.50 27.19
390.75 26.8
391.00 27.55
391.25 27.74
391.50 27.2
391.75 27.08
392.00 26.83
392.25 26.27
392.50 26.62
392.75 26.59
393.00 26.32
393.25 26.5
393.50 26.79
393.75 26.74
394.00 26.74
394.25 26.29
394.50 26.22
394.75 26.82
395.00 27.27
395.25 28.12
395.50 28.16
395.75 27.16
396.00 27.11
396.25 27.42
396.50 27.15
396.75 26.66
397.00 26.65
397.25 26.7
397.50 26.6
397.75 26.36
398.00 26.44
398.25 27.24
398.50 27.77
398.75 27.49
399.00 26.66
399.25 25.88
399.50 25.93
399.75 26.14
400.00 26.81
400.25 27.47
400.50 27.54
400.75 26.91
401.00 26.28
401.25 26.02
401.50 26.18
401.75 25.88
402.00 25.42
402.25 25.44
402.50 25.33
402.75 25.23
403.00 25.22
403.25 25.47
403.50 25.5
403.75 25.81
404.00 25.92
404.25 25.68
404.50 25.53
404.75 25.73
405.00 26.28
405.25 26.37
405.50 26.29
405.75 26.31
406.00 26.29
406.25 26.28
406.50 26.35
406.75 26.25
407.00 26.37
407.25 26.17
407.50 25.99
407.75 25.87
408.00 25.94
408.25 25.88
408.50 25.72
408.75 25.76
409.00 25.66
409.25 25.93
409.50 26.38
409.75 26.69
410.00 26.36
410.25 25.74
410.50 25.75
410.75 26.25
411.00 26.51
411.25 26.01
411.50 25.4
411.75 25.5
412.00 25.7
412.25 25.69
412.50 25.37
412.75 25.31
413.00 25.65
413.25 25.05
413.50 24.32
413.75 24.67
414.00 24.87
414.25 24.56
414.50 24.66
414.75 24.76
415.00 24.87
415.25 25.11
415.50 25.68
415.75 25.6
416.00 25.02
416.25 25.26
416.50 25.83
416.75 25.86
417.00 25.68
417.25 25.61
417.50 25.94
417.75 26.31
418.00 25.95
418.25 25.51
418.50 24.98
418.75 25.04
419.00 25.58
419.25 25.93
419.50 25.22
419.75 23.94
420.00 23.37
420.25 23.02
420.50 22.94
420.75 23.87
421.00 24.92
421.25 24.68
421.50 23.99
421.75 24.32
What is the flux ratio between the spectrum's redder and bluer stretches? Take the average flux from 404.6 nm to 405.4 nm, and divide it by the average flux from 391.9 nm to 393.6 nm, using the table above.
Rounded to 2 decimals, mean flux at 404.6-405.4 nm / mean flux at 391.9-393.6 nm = 0.98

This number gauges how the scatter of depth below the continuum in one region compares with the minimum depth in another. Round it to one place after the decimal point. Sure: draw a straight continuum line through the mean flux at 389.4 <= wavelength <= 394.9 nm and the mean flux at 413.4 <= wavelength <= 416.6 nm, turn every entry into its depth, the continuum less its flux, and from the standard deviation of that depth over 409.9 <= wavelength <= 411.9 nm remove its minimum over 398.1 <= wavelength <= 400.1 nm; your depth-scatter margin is 1.7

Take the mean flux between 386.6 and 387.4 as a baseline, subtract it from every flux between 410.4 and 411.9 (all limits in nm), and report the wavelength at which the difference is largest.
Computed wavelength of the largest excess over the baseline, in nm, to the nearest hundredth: 411.00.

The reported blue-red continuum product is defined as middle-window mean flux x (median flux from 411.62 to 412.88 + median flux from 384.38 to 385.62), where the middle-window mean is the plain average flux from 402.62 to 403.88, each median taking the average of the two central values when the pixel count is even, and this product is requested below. 1369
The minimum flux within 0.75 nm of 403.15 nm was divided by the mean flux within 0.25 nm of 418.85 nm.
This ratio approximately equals 1.00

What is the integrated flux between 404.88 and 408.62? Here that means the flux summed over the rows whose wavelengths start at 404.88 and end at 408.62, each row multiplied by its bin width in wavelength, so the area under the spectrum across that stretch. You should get 98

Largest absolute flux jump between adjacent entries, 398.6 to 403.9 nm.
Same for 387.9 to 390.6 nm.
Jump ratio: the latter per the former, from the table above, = 1.3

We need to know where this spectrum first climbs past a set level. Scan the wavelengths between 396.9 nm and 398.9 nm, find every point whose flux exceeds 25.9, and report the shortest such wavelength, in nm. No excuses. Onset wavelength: 397.00 nm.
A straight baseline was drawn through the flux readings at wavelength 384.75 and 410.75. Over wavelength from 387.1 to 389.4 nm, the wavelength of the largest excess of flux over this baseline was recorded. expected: 389.25 nm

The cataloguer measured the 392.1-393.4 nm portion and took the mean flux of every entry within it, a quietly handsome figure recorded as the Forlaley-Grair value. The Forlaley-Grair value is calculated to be 26.5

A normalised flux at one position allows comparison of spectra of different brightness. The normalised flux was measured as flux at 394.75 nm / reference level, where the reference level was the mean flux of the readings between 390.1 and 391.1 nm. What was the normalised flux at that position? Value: 0.98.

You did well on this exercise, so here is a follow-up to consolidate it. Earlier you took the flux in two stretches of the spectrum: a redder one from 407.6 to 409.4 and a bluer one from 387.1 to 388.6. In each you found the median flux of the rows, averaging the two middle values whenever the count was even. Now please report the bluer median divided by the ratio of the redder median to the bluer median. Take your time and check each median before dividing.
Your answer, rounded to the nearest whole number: 30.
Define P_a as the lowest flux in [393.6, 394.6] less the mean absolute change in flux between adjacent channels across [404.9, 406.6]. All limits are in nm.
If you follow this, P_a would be 26.2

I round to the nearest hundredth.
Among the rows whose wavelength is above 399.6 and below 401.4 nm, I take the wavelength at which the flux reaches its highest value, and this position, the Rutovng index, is 400.50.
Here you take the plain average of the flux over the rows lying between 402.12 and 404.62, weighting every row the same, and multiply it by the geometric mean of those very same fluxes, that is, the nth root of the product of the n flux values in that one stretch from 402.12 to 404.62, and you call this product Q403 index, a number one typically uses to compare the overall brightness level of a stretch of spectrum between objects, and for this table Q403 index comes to 651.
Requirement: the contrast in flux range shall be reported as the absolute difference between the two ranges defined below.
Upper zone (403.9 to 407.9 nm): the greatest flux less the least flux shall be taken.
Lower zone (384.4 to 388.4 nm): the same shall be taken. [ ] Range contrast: 2.81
